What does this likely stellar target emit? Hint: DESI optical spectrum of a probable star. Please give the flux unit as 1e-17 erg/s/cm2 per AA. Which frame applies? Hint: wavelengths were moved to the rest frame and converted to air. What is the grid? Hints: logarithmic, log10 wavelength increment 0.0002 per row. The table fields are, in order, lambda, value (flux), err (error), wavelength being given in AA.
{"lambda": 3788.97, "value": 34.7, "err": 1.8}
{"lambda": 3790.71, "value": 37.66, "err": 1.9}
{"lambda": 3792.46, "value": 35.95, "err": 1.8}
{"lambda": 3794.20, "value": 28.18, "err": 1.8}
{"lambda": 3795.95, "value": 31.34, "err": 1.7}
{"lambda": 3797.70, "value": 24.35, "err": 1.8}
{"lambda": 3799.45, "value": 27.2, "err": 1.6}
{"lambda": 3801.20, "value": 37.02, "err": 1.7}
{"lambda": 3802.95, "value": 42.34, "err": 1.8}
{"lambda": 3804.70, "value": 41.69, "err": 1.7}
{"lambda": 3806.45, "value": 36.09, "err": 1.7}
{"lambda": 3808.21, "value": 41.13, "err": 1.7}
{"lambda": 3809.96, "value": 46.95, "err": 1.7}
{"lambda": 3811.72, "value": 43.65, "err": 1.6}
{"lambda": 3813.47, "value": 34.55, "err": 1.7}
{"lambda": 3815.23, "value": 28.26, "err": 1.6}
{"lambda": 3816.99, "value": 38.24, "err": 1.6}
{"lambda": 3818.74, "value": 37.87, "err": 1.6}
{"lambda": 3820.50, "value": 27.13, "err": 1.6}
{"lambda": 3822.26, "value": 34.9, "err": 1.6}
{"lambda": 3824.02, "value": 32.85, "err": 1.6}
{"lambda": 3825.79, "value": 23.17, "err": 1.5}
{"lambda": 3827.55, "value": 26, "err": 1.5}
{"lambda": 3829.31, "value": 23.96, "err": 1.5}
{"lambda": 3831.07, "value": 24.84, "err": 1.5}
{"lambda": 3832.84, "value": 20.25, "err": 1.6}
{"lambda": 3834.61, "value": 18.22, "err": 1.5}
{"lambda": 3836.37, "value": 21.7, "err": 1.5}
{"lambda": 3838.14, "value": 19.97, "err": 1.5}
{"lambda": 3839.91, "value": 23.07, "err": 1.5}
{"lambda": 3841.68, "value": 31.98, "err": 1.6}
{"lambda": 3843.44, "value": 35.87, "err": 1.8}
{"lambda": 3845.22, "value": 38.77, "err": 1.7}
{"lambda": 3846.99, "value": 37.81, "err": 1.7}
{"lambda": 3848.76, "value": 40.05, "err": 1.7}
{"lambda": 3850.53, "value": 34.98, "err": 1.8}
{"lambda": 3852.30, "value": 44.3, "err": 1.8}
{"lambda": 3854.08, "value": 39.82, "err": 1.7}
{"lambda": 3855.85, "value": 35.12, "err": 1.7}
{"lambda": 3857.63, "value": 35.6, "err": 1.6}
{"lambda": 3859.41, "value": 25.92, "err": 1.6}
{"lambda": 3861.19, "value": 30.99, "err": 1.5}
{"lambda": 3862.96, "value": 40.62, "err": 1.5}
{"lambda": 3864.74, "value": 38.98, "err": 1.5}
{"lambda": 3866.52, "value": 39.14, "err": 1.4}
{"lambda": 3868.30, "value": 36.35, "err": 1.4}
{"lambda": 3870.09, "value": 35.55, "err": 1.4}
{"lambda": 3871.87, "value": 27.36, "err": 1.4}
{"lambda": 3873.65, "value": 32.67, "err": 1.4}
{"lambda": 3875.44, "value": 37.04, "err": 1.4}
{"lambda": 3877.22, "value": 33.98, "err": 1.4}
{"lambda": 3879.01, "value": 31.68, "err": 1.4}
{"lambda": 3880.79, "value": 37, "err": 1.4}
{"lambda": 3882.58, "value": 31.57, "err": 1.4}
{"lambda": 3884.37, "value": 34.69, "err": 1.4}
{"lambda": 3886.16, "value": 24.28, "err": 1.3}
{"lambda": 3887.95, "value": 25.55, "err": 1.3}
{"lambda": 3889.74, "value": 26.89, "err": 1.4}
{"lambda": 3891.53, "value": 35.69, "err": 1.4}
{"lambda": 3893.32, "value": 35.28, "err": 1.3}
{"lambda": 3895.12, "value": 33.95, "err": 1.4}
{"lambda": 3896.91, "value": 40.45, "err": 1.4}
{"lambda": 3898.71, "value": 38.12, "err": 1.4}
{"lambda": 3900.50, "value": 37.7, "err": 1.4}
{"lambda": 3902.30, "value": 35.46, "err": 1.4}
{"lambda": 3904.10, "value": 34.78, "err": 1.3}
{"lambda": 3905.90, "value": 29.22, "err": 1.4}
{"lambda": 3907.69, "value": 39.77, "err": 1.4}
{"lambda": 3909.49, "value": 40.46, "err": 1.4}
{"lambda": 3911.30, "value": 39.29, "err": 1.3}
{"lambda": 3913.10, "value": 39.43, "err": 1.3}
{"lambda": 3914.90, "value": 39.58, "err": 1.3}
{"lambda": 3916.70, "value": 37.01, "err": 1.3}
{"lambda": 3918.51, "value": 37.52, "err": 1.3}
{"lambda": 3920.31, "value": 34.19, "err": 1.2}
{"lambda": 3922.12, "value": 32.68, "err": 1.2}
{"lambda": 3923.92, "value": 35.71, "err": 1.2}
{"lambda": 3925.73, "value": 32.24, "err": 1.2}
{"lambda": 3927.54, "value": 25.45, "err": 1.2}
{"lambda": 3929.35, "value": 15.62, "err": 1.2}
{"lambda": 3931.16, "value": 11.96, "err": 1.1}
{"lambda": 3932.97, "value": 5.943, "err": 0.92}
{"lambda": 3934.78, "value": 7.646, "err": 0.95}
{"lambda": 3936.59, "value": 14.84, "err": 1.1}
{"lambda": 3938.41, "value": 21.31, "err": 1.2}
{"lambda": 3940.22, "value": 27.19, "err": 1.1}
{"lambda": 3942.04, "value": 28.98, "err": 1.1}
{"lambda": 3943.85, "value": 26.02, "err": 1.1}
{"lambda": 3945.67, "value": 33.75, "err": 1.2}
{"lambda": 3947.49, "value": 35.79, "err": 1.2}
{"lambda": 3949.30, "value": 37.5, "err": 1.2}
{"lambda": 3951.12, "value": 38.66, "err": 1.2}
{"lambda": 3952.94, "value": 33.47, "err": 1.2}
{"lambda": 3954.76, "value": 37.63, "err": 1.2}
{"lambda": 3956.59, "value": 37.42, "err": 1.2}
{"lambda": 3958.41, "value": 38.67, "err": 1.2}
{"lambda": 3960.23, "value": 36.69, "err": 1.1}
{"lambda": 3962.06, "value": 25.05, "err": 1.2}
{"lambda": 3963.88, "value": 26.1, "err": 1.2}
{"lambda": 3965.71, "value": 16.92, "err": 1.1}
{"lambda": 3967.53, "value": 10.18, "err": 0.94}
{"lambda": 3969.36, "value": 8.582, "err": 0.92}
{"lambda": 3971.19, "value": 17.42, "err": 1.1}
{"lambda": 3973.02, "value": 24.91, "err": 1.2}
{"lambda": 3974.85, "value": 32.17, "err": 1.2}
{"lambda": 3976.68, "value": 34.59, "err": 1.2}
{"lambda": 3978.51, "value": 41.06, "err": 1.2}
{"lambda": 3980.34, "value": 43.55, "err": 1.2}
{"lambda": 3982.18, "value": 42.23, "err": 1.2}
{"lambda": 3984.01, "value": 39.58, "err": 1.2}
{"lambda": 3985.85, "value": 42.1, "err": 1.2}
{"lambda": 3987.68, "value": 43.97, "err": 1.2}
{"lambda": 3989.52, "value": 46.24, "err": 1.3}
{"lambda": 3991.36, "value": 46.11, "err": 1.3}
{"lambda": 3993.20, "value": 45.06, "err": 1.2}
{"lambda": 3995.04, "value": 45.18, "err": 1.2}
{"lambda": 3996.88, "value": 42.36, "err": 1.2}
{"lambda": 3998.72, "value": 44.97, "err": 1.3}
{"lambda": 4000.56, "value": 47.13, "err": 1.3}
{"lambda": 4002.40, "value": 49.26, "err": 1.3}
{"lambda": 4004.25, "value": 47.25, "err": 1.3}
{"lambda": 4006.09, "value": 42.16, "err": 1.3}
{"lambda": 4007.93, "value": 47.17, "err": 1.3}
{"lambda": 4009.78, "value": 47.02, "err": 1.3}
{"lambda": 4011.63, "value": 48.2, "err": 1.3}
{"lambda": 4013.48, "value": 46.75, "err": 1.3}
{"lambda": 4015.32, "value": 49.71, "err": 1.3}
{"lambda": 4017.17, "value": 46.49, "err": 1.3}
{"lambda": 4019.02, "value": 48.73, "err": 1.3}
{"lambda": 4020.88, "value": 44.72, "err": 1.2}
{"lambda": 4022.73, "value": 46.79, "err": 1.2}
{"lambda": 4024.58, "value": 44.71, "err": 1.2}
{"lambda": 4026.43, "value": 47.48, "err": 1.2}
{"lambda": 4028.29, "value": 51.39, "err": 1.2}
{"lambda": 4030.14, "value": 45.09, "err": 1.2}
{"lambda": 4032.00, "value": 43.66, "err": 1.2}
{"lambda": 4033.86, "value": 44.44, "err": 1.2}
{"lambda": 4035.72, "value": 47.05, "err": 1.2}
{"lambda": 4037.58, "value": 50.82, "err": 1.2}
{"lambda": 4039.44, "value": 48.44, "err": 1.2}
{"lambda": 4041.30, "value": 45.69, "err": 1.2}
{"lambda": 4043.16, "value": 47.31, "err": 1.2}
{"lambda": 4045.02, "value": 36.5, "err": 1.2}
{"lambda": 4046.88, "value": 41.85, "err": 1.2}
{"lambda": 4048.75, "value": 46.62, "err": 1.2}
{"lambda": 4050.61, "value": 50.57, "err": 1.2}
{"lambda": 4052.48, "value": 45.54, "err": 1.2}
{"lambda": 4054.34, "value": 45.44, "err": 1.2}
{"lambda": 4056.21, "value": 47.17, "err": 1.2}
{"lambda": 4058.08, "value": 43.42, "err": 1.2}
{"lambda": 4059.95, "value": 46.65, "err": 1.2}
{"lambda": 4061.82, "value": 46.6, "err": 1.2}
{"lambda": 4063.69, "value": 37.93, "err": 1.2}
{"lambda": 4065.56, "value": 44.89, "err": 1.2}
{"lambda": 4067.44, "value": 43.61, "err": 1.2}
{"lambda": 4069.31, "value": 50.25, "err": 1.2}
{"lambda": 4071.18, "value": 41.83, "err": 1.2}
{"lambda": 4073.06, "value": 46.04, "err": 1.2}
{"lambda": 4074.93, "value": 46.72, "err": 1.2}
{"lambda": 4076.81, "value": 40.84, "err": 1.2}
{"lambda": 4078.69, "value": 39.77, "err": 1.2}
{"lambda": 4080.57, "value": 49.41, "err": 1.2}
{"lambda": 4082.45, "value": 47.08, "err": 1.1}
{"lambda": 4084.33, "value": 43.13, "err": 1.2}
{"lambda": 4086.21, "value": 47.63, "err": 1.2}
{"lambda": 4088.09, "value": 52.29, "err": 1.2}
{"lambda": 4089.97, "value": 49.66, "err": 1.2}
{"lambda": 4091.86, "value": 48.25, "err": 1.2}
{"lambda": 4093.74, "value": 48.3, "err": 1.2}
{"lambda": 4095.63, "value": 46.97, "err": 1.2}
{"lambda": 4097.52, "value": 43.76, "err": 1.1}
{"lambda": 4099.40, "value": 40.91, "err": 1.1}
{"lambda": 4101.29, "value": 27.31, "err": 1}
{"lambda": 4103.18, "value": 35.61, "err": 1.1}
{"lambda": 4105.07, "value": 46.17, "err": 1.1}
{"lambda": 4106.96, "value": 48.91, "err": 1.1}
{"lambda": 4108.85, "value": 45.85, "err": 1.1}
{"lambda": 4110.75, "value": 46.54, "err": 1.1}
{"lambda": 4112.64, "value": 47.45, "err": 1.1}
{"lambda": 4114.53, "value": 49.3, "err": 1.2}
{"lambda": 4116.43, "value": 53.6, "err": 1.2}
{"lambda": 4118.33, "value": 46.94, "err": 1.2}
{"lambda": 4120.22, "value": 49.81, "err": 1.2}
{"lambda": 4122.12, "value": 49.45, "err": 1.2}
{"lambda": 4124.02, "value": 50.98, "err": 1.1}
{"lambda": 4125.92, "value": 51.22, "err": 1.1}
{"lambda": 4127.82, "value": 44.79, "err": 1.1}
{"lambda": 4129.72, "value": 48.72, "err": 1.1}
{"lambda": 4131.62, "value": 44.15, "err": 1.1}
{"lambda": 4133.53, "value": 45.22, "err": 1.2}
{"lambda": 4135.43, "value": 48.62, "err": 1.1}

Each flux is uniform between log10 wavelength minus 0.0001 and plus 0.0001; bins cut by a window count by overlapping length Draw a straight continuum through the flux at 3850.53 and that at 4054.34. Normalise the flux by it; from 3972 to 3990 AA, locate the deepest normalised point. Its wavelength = 3973.02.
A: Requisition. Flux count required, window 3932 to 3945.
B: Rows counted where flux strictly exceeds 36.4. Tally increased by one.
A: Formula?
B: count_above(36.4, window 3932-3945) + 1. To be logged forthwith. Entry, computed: 1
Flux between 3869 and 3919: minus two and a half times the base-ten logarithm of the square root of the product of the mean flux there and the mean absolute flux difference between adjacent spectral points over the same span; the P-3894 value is -2.60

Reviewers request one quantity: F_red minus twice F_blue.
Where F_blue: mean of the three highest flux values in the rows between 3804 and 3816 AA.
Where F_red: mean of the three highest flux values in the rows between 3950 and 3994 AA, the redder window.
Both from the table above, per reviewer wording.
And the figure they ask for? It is -42.4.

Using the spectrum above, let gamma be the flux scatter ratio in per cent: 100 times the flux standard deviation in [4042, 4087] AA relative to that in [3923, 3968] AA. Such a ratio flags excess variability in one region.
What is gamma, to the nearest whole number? 34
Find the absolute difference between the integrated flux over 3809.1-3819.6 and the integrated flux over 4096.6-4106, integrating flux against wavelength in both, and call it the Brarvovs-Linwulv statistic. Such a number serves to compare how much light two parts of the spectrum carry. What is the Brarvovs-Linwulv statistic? 37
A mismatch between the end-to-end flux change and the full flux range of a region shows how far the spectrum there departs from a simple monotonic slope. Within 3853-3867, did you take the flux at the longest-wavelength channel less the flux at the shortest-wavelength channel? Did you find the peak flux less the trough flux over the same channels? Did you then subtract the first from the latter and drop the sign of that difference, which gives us 15.4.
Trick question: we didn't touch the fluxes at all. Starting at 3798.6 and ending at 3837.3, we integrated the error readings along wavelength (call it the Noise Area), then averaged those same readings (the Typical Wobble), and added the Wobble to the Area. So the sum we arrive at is 64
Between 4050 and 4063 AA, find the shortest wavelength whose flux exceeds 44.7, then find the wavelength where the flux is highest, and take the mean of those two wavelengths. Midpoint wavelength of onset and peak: 4050.6 AA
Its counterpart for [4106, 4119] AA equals 4111.7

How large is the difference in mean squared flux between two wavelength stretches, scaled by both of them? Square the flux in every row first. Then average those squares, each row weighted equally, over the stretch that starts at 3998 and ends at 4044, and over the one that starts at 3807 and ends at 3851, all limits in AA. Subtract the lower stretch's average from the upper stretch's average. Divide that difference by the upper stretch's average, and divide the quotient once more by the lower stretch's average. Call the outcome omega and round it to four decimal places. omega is 0.0005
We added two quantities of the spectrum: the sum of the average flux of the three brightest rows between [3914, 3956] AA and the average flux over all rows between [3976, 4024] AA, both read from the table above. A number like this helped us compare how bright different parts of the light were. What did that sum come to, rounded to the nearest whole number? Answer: 84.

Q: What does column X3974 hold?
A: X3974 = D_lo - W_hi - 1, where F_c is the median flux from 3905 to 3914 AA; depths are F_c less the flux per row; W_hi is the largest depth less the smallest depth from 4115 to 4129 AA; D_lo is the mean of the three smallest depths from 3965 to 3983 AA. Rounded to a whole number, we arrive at -13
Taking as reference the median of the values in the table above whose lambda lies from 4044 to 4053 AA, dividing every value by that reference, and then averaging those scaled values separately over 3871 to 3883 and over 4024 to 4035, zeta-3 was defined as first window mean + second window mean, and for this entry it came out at 1.74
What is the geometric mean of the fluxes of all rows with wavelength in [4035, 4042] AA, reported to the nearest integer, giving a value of 48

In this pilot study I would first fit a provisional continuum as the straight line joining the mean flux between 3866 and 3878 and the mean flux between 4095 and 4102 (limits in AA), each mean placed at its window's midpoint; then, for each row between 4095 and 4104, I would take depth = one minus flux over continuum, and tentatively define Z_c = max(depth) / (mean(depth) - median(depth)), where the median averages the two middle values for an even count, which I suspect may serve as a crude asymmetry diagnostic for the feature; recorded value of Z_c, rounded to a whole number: 6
